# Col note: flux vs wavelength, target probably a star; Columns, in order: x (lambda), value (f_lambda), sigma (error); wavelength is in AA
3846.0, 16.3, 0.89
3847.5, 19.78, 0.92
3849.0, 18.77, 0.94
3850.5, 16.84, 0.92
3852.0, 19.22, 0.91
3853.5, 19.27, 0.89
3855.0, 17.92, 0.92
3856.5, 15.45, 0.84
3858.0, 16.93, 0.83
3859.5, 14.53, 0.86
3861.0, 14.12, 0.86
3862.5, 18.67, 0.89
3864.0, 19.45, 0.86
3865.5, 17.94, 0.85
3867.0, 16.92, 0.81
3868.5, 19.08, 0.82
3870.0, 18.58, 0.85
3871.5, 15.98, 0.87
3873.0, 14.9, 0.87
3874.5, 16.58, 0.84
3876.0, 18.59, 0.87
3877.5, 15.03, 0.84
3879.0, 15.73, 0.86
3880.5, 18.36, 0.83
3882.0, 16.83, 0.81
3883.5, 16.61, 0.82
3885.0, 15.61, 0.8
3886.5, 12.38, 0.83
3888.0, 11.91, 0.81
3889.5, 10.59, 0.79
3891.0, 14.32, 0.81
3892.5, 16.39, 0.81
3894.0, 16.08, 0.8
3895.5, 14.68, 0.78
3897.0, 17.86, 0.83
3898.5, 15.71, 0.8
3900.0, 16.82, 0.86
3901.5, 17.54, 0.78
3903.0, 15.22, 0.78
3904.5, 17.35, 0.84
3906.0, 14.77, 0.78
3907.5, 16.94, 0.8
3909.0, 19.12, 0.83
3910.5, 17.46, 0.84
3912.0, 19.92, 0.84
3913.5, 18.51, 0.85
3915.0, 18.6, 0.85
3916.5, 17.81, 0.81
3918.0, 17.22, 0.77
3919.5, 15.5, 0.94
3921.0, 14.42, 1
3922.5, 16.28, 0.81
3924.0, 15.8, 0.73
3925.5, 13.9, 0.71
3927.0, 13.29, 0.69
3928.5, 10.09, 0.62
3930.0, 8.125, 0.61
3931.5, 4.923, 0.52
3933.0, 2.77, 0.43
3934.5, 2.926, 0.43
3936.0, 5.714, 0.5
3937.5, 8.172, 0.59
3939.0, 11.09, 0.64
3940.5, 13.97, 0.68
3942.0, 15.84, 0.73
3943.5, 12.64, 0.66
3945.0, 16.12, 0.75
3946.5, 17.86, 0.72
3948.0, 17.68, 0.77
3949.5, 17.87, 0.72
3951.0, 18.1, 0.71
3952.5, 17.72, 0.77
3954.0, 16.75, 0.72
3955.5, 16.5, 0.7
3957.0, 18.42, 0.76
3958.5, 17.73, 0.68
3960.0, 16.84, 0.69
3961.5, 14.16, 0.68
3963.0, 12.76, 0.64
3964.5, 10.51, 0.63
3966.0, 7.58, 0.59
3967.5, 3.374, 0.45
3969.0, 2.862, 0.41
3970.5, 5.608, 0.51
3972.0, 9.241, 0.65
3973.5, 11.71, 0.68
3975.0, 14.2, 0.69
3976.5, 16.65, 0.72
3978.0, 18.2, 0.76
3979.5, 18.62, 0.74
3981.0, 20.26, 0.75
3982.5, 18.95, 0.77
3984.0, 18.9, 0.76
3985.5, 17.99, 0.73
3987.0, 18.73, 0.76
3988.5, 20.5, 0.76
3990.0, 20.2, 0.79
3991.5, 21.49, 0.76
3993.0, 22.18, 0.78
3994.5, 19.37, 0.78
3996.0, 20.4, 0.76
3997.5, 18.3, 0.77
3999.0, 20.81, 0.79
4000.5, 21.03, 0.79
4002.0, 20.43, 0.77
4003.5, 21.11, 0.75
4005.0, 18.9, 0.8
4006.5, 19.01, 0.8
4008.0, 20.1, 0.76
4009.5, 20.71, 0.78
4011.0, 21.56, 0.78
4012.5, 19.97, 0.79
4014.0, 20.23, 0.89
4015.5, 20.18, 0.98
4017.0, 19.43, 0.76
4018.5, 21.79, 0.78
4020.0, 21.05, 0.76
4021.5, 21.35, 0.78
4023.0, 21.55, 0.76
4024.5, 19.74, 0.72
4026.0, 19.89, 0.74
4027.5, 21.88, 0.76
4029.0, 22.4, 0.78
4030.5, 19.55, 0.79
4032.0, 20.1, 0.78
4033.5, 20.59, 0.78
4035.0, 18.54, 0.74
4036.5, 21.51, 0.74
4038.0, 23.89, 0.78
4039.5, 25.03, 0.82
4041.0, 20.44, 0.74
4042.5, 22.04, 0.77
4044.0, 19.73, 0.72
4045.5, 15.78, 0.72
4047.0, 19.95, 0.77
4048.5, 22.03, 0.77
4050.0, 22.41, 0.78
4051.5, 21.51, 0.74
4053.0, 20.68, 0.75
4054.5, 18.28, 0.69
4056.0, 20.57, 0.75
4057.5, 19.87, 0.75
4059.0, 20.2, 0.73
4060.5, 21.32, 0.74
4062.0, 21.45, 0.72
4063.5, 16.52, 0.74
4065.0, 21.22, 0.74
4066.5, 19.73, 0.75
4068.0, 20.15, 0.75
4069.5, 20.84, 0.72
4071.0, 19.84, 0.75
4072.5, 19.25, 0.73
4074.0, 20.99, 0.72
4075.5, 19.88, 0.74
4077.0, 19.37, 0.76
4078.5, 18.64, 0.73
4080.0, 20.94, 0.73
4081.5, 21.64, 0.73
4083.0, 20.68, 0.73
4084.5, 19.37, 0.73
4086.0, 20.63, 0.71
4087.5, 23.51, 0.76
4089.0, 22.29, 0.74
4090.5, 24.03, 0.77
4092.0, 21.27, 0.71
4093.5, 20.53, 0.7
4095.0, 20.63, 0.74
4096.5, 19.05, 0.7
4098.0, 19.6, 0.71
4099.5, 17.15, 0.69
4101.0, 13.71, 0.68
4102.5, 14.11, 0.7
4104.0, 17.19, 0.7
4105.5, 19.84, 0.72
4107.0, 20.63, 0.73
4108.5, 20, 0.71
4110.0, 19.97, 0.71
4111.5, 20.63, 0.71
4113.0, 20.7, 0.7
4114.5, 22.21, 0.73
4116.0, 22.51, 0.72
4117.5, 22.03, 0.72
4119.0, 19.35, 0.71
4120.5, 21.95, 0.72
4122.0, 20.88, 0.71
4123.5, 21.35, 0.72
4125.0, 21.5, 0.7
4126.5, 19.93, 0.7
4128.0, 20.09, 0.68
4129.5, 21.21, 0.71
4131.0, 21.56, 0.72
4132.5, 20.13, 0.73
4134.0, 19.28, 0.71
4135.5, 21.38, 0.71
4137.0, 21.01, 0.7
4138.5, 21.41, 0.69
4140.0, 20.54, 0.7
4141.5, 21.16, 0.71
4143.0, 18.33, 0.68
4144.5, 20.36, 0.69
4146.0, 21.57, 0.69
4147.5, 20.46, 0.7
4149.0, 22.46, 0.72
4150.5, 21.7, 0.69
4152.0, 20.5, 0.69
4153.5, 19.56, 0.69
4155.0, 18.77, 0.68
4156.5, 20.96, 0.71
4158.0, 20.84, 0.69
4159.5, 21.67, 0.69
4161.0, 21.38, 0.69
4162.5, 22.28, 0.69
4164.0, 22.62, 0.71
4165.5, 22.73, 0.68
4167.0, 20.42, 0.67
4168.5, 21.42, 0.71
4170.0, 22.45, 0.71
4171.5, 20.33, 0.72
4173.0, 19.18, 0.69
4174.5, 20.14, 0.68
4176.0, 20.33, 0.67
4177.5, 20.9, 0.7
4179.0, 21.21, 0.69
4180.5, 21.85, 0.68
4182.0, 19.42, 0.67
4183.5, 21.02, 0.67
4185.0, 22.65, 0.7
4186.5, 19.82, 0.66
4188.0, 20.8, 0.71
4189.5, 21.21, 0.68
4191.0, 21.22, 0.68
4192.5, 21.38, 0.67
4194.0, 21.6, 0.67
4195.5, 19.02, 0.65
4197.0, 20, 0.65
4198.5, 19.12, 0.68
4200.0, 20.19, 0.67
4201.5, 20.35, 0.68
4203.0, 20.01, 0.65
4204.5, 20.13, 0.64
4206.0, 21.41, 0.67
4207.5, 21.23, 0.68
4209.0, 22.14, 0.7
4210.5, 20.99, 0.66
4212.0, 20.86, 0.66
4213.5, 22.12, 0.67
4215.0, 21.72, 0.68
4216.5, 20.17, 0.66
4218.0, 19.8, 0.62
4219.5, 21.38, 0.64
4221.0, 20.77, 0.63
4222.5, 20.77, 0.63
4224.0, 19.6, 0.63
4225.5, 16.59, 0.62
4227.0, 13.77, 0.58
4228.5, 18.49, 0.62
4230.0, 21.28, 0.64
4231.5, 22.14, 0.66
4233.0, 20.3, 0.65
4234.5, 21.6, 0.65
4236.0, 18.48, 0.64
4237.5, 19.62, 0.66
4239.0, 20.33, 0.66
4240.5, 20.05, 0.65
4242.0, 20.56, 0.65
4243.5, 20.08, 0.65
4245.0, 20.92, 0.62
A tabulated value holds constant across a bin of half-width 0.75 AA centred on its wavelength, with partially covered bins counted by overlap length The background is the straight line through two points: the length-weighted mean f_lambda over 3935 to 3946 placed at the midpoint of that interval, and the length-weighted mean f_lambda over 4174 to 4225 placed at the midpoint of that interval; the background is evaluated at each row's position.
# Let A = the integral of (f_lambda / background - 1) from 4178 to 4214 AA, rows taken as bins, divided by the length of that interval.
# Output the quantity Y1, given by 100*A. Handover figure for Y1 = 1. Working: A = 0.01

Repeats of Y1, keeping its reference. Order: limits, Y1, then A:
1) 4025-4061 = 35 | 0.35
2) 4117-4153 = 12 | 0.12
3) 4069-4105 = 17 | 0.17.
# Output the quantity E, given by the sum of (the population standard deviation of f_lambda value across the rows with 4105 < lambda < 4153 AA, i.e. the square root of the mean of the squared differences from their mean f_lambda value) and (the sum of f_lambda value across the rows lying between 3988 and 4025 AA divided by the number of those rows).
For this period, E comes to 21.4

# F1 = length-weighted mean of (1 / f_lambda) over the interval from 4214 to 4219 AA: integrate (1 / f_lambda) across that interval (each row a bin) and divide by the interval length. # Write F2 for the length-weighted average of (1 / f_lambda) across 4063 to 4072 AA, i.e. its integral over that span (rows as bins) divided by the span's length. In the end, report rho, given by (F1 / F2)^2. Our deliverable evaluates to 0.91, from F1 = 0.048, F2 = 0.051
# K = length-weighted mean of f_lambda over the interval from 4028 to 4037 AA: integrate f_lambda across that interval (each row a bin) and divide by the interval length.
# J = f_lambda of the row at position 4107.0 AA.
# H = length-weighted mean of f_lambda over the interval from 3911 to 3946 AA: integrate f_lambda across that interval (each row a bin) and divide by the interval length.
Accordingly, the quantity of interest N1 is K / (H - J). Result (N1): -3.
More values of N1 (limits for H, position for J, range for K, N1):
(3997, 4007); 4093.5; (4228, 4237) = -39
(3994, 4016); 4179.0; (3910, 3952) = -13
